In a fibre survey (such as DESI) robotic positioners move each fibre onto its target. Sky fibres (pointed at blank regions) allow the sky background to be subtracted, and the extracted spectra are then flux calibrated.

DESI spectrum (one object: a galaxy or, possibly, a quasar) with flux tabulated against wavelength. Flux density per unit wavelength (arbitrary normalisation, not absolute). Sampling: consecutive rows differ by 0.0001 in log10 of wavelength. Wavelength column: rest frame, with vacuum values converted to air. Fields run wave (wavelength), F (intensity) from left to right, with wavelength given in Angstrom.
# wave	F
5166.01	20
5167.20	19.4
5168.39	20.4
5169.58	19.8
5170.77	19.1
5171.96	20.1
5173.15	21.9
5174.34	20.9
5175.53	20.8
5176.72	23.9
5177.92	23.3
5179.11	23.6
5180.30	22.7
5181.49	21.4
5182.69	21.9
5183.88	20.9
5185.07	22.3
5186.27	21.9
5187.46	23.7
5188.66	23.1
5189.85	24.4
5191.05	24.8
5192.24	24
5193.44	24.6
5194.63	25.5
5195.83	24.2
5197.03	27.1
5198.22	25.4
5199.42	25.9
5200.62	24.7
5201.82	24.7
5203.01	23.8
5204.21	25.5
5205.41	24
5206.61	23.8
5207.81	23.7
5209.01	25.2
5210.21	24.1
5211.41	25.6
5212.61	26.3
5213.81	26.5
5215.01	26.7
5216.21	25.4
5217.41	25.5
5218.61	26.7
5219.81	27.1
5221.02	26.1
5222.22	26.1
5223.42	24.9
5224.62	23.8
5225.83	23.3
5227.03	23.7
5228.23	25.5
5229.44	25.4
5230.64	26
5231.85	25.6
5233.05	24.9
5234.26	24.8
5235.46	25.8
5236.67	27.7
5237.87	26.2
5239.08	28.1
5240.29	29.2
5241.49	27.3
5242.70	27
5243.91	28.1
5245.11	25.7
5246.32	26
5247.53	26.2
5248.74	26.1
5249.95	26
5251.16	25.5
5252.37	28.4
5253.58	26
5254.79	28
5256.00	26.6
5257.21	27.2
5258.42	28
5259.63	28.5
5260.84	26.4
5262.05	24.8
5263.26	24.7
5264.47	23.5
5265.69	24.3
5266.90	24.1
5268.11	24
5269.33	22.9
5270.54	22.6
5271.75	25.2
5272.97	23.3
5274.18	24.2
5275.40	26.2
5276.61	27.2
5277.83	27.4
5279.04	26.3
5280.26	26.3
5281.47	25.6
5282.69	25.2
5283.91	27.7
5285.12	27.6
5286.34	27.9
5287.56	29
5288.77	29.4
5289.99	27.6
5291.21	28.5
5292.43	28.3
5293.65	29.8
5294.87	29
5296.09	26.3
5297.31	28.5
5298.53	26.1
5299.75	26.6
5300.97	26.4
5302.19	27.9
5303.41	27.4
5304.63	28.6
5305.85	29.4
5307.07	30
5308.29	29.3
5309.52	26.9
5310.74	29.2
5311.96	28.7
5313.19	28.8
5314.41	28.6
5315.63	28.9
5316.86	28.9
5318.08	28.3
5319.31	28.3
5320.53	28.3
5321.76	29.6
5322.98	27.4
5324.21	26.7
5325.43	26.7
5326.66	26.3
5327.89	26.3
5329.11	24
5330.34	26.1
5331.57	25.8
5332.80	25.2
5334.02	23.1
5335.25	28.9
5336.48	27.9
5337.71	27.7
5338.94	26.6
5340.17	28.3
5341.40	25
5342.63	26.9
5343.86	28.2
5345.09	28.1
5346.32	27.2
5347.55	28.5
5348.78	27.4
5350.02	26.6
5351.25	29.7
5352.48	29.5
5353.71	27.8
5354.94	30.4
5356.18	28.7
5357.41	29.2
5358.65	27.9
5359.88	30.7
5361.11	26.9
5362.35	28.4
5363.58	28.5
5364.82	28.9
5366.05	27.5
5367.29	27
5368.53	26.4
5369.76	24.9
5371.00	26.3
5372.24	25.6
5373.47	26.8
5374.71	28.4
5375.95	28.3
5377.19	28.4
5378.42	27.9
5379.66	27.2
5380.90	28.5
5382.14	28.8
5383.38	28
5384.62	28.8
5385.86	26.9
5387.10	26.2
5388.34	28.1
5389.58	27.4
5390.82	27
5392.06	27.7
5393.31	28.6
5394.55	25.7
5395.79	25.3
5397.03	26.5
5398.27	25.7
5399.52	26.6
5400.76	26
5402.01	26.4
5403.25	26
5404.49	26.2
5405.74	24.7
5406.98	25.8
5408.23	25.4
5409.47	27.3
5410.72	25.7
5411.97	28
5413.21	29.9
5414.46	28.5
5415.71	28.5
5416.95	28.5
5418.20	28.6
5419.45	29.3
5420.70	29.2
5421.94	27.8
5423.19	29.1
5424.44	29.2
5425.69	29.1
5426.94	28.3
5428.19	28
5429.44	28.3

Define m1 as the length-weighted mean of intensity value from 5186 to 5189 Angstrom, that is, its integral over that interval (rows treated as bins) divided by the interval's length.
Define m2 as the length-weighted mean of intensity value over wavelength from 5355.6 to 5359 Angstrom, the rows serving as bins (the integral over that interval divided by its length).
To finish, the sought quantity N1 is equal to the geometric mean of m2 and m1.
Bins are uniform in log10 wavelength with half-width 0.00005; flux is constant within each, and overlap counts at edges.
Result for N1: 25.7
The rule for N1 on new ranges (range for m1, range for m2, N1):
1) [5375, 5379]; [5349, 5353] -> 28.3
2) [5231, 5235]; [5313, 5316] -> 26.9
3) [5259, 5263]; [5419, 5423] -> 27.6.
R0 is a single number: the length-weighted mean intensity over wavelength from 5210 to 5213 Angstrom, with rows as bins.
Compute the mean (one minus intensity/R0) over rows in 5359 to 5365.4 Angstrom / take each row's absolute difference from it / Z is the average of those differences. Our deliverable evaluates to 0.035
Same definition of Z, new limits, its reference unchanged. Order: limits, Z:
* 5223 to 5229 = 0.030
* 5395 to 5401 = 0.017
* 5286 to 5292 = 0.023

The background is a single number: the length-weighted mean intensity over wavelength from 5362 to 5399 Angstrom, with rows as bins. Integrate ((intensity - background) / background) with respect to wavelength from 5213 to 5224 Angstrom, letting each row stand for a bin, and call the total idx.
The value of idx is -0.48 Angstrom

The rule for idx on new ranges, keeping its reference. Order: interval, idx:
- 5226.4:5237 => -0.73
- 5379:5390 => 0.19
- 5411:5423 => 0.58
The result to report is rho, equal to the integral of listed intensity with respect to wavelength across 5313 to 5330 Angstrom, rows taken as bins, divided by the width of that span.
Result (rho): 27.6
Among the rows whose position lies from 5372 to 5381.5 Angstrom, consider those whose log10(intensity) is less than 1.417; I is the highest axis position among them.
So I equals 5372.24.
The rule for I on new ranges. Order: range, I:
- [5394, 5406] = 5405.74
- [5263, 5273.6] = 5272.97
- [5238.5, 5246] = 5245.11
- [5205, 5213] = 5211.41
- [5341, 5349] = 5341.40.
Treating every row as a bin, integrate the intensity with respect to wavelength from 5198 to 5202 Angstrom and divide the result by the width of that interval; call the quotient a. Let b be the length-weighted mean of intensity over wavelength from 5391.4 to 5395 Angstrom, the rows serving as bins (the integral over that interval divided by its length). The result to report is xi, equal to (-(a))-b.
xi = -53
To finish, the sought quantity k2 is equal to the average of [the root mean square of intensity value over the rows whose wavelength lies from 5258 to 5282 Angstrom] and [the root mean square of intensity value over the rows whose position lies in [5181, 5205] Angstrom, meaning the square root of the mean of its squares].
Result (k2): 24.7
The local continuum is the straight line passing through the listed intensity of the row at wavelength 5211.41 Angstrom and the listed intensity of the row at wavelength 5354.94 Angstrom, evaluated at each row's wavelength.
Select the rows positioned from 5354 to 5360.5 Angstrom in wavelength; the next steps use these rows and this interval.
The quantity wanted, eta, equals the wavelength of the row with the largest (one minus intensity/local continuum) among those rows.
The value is 5358.65 Angstrom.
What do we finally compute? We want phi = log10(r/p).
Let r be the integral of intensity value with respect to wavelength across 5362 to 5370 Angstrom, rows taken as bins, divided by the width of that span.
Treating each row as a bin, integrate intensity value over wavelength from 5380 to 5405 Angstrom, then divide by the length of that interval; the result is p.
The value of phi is 0.01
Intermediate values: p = 27.0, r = 27.5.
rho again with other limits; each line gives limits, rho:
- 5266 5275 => 23.8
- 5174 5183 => 22.4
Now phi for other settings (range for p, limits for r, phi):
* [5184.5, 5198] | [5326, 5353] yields 0.05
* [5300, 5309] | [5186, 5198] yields -0.06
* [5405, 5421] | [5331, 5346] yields -0.01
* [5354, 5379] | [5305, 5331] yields 0.00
